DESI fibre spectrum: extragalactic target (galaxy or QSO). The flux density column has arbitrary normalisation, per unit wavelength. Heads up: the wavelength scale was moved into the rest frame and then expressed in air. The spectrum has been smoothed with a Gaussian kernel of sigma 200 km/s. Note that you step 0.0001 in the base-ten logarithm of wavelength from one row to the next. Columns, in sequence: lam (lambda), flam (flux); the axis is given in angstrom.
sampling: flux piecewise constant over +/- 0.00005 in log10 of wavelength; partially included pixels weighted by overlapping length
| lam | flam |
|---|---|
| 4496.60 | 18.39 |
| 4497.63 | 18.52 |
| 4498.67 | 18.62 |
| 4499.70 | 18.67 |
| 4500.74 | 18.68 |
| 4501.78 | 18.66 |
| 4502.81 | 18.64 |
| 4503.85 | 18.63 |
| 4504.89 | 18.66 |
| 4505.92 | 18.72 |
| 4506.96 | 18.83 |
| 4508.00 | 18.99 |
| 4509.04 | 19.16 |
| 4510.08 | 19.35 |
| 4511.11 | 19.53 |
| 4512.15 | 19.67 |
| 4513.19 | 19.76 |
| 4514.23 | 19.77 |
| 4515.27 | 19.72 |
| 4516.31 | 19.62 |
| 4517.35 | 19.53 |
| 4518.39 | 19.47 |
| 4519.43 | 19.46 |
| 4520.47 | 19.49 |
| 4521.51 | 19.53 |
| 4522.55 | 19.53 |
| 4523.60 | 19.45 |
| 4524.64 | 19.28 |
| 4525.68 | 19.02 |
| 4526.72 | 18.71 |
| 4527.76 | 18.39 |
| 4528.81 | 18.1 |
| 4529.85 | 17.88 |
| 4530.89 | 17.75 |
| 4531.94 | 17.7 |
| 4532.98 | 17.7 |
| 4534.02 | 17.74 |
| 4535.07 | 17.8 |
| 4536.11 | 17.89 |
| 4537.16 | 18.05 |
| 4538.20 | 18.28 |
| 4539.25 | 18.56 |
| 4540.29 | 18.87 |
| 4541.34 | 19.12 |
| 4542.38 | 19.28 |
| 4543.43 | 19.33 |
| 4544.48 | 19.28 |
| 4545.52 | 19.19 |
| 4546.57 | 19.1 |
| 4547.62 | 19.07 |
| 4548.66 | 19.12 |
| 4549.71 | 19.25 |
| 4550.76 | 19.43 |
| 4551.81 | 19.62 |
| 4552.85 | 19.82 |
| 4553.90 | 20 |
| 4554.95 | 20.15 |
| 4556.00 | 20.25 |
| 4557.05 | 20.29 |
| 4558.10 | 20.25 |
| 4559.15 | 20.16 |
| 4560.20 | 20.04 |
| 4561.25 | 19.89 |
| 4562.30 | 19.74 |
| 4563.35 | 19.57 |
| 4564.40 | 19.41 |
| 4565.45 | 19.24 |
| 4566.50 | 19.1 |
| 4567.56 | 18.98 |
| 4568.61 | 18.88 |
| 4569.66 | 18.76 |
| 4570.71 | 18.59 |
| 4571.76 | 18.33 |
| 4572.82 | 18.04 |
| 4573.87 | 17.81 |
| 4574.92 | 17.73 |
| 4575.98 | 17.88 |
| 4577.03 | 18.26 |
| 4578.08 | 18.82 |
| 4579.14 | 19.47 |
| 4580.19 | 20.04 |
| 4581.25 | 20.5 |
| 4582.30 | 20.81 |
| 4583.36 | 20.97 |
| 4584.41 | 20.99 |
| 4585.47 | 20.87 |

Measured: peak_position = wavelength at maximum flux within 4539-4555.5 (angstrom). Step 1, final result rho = 4554.95 angstrom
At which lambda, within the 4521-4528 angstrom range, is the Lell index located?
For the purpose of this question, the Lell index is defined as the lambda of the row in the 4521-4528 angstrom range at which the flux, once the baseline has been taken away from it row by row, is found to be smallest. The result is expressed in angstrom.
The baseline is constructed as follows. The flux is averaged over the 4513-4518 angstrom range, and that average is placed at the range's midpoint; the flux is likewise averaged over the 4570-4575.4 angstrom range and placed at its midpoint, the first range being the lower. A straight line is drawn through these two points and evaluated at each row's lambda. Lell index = 4527.76 angstrom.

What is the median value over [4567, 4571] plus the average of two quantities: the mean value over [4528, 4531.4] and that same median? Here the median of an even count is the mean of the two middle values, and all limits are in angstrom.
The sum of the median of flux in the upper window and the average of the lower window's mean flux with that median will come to 37.2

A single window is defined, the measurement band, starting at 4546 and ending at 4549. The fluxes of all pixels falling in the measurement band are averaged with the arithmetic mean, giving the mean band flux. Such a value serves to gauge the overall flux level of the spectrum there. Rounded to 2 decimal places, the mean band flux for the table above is 19.10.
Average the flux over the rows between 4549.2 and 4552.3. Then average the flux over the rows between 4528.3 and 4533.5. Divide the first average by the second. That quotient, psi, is 1.09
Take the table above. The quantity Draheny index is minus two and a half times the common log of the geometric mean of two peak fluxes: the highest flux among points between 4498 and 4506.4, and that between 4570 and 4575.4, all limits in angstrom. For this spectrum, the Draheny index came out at -3.18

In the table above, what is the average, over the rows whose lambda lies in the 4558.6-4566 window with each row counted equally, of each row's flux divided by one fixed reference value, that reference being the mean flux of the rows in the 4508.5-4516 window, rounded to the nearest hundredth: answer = 1.01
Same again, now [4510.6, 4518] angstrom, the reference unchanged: 1.00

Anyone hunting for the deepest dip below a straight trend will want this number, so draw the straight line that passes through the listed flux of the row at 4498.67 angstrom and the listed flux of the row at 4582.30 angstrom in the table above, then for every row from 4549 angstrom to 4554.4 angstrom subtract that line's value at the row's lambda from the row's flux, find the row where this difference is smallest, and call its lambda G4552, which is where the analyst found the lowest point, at 4549.71 angstrom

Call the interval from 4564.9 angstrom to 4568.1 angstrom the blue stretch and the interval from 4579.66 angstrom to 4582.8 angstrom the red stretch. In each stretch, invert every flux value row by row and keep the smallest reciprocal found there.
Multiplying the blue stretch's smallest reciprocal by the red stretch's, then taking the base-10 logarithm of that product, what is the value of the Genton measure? -2.60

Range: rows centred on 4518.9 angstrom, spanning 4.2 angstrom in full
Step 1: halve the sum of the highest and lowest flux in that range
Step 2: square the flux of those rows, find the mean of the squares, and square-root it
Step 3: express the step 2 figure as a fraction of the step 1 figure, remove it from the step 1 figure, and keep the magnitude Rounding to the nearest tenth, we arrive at 18.5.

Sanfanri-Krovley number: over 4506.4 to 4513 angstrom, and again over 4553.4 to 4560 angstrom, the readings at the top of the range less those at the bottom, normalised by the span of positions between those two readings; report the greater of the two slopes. 0.16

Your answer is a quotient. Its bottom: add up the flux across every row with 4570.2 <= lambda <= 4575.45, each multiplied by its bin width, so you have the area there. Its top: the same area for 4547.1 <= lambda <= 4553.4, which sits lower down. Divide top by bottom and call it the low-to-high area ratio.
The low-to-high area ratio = 1.3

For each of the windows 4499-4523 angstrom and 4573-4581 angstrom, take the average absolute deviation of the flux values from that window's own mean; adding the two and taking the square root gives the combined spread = 1.07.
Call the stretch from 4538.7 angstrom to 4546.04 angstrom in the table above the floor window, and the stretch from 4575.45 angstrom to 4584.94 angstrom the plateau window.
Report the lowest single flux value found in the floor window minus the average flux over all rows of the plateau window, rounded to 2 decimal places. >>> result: -1.19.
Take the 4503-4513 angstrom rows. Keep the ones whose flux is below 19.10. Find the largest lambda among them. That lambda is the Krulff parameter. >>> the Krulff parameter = 4508.00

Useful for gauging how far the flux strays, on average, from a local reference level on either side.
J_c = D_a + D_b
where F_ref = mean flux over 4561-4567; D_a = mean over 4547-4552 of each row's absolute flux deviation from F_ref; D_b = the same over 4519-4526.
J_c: 0.36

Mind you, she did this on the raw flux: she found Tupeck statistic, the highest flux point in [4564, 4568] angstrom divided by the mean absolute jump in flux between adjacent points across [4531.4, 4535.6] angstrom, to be 582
